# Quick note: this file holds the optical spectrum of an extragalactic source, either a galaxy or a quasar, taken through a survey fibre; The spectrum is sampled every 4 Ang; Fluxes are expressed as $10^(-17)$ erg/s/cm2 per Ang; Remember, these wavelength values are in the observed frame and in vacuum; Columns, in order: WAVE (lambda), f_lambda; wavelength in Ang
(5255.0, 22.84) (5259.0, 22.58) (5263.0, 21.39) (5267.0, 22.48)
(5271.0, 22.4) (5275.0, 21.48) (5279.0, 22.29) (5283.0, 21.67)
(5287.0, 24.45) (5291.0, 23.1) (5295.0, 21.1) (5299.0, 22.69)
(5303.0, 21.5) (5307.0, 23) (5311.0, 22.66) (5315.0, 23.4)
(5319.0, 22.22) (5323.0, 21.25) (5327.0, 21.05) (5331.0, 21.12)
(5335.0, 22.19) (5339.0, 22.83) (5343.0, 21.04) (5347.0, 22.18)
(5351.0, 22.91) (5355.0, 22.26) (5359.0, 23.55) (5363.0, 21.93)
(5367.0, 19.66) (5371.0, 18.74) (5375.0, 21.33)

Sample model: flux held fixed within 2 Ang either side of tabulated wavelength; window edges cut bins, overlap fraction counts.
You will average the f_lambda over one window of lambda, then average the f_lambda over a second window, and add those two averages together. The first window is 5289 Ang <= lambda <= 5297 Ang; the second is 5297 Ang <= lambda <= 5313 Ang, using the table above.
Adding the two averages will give 44.6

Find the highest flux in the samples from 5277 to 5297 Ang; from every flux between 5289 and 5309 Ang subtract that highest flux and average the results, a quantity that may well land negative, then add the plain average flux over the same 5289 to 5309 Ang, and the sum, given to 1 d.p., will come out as 20.1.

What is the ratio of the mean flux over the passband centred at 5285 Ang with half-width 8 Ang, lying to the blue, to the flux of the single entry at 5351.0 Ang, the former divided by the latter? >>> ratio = 1.00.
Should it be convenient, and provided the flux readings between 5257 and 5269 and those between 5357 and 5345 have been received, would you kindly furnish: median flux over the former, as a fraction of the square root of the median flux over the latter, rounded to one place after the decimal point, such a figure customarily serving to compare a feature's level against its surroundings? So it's 4.8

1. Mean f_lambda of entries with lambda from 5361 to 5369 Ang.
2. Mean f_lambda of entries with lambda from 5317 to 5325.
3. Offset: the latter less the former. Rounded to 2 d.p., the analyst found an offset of 0.94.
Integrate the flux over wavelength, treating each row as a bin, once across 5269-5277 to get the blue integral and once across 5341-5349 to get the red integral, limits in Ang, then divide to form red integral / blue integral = 0.98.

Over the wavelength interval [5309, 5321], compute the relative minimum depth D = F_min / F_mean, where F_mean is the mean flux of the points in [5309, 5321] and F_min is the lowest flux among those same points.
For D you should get 0.976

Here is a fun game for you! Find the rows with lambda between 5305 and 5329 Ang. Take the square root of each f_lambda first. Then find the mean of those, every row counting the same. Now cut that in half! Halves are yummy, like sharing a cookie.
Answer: 2.36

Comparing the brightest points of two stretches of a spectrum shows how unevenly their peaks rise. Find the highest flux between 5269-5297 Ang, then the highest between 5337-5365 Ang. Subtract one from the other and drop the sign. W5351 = 0.90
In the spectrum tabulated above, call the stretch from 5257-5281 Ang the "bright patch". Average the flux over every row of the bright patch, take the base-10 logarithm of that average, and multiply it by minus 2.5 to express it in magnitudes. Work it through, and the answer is -3.361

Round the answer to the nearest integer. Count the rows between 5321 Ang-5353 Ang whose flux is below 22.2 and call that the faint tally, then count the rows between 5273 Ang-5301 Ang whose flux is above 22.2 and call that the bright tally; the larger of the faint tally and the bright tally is 6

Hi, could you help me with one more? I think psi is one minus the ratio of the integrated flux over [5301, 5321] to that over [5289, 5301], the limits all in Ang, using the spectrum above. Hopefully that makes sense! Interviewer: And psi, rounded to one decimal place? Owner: -0.7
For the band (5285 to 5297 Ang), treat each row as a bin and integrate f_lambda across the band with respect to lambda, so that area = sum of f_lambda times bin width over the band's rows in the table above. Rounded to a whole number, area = 275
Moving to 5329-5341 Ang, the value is 265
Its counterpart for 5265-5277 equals 265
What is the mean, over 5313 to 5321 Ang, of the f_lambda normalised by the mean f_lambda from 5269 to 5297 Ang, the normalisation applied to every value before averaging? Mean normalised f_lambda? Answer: 1.02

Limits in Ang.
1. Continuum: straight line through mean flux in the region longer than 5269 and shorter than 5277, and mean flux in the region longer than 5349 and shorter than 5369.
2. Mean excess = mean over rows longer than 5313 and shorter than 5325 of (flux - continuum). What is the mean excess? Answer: 0.3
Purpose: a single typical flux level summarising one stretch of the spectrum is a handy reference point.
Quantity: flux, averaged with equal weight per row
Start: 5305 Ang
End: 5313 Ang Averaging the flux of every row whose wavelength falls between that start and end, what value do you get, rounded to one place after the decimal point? 22.8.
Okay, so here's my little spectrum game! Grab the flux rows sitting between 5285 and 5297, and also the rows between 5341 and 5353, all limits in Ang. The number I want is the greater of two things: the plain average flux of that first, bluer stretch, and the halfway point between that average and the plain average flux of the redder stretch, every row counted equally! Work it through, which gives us 22.9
